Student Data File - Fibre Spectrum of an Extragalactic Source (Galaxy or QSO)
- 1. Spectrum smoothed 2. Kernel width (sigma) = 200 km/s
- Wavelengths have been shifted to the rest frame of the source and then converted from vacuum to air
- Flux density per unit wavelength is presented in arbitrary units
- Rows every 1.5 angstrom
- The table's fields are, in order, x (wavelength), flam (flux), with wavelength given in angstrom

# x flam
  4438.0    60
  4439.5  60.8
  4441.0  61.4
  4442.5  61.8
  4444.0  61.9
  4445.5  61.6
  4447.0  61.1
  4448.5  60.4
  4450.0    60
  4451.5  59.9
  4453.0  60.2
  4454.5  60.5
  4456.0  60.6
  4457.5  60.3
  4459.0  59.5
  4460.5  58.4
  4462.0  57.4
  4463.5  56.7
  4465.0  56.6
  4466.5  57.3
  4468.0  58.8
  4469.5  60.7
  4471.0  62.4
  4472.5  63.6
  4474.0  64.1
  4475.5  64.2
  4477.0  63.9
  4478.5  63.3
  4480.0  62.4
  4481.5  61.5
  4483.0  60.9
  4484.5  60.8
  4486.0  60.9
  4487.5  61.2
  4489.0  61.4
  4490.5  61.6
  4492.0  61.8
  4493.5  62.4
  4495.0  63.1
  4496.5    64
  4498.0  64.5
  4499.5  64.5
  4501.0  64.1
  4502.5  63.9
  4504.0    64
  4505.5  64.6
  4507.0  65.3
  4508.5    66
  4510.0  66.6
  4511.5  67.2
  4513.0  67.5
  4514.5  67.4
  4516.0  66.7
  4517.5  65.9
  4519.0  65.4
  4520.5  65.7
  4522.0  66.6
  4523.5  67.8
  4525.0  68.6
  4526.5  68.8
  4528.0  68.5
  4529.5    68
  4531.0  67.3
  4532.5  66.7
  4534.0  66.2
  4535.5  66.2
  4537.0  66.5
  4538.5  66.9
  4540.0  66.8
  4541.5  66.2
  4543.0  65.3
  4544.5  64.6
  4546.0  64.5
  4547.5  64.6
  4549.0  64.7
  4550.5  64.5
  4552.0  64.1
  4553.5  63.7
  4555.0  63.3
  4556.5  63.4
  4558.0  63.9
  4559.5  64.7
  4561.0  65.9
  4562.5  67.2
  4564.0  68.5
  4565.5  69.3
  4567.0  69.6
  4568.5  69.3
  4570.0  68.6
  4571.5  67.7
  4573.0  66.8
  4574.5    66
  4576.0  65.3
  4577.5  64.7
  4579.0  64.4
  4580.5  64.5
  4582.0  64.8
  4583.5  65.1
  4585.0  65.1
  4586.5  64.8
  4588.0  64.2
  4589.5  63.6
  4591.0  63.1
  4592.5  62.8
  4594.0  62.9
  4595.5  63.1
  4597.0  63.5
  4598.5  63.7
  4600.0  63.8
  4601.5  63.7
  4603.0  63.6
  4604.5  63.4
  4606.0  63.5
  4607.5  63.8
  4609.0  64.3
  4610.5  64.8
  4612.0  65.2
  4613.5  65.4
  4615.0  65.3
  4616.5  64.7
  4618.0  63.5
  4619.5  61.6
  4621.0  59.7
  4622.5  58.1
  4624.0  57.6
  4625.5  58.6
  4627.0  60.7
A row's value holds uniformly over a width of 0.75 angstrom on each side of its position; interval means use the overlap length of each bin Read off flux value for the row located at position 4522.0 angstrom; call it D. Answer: 66.6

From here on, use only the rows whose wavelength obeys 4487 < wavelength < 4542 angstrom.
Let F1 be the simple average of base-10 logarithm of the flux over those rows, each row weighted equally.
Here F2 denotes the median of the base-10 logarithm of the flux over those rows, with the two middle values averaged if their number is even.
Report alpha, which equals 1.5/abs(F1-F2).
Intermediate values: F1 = 1.816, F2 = 1.82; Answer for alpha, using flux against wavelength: 340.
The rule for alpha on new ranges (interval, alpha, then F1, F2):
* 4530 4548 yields 1022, 1.819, 1.82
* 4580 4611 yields 1071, 1.806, 1.80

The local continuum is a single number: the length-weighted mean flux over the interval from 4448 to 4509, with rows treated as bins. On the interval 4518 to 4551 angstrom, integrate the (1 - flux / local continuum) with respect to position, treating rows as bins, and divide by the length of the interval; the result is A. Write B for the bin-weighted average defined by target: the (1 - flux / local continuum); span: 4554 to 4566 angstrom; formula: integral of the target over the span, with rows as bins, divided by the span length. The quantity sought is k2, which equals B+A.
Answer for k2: -0.14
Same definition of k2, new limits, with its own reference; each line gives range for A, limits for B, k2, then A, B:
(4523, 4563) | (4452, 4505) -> -0.07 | -0.069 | 0.00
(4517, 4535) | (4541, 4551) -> -0.14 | -0.089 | -0.05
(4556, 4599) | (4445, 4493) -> -0.05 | -0.061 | 0.01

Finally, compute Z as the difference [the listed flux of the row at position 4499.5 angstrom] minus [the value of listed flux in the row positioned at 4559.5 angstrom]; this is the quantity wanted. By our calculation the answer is 0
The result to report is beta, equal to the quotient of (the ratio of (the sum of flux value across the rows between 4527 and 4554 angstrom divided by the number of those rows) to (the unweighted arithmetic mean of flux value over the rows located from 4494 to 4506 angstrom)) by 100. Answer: 0.0103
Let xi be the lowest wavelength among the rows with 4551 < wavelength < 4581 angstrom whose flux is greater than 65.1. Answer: 4561.0 angstrom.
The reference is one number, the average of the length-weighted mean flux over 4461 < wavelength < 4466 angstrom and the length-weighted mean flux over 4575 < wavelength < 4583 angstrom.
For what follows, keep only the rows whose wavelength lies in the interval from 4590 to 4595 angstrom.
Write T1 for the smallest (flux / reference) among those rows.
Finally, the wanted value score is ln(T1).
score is 0.031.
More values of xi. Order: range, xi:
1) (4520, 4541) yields 4520.5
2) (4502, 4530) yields 4507.0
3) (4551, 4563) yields 4561.0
